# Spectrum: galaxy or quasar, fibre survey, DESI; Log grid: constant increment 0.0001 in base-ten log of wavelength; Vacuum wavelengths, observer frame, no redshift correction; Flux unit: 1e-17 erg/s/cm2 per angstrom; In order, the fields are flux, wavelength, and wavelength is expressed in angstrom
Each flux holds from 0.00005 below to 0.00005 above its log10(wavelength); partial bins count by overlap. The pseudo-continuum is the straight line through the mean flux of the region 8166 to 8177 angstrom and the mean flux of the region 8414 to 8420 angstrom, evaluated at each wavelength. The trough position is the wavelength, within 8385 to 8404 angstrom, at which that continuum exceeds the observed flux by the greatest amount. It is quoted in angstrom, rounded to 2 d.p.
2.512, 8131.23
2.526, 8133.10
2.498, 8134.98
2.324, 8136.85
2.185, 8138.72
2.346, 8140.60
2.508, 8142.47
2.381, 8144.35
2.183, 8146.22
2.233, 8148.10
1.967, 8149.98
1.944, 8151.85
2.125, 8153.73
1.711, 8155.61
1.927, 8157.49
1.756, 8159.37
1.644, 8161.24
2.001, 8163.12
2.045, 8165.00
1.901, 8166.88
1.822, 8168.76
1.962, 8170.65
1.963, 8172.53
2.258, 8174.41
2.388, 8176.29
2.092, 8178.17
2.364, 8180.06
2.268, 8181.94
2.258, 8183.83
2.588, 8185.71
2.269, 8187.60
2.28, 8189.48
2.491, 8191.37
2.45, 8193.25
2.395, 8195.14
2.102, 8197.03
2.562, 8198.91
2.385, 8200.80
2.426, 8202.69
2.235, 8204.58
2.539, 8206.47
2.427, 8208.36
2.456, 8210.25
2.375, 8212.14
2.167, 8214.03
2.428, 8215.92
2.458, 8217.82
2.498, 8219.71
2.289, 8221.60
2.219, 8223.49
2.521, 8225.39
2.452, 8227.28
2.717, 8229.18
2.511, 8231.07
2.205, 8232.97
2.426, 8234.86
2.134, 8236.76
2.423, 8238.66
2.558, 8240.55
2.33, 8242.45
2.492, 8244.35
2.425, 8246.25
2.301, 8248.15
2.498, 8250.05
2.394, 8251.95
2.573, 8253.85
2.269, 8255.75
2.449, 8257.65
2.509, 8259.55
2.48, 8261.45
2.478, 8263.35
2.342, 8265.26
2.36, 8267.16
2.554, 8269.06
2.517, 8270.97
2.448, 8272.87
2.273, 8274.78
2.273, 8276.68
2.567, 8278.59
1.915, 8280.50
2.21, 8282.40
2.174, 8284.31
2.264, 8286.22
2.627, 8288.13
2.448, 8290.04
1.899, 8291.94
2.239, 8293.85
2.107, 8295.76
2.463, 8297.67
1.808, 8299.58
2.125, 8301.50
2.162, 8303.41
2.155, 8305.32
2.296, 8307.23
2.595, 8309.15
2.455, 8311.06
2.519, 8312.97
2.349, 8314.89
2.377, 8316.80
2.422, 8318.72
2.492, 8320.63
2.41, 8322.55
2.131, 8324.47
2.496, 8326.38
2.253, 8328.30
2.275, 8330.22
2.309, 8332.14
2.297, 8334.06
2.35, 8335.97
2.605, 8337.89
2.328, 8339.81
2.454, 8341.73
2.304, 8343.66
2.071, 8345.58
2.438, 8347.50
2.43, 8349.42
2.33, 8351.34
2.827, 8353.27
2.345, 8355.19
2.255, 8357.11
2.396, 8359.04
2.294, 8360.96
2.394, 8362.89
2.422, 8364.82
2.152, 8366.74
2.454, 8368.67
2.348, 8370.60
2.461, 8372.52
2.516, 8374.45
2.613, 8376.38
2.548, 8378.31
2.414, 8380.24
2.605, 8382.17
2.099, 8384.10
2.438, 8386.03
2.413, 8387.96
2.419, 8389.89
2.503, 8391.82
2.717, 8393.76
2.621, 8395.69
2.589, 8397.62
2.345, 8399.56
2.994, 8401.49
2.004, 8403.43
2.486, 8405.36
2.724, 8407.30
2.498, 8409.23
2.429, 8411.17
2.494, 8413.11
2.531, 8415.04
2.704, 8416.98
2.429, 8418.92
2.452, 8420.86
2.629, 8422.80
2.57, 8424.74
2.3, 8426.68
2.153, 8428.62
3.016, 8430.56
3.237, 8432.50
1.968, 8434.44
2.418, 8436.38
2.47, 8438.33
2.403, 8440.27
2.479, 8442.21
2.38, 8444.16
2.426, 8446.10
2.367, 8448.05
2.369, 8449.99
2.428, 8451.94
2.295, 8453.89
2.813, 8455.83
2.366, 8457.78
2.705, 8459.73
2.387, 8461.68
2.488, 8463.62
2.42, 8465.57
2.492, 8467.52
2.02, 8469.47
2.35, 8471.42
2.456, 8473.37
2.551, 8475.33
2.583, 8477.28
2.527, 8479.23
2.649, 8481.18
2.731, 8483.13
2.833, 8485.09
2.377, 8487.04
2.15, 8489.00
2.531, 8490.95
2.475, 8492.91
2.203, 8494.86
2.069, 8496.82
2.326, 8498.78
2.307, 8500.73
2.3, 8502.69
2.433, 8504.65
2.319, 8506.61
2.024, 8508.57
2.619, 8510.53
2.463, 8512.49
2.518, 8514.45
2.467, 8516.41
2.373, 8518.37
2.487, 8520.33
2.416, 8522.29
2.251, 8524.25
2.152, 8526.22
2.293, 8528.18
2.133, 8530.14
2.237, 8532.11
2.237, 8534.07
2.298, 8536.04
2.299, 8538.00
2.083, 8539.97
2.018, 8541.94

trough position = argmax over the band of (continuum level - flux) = 8403.43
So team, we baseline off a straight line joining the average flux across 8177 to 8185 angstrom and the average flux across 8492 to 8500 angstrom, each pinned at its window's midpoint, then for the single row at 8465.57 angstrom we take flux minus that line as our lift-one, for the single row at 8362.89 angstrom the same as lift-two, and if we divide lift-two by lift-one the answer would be 0.9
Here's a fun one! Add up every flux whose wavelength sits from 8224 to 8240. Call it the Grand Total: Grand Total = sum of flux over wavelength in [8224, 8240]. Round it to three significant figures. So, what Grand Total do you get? 19.4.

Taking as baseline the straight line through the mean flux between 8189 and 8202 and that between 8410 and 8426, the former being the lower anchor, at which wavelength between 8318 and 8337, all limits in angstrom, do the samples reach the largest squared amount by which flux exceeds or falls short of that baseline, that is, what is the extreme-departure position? 8324.47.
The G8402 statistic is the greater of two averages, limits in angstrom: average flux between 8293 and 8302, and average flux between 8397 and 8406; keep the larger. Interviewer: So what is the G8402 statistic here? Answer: 2.48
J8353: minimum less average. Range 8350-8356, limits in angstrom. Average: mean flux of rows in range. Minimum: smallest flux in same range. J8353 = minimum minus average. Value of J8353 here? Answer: -0.17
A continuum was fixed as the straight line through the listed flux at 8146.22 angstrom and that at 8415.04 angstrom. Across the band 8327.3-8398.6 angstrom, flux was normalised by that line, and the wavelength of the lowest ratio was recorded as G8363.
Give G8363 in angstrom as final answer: 8384.10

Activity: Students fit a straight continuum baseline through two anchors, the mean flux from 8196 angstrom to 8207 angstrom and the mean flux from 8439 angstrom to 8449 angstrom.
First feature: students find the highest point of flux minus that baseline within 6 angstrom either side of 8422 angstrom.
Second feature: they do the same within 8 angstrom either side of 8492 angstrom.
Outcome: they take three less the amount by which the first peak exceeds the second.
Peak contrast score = 3.12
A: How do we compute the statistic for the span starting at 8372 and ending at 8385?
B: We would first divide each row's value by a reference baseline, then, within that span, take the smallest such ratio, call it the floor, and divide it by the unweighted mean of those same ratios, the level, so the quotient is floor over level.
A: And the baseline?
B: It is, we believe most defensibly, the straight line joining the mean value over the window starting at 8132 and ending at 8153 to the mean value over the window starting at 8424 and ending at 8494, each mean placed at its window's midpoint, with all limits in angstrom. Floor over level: 0.85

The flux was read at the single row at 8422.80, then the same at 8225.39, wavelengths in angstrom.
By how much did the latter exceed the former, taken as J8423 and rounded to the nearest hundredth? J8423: -0.11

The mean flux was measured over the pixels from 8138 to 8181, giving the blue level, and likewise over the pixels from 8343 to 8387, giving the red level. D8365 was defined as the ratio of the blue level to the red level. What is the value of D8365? 0.86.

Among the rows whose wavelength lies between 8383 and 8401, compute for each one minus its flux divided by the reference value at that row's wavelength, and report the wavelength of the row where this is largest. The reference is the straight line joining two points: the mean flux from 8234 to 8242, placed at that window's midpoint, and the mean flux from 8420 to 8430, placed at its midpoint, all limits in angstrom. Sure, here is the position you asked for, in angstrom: 8384.10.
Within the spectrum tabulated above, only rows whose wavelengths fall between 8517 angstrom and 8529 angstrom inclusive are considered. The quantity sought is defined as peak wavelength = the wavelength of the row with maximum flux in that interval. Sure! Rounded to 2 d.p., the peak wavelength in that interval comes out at 8520.33 angstrom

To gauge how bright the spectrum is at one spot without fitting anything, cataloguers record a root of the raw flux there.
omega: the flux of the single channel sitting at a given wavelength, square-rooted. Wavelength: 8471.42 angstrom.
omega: 1.53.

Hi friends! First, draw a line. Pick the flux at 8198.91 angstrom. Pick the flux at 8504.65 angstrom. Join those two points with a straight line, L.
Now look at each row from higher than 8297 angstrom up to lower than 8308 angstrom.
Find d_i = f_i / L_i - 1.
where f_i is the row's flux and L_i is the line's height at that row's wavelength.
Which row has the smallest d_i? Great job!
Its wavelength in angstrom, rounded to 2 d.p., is 8299.58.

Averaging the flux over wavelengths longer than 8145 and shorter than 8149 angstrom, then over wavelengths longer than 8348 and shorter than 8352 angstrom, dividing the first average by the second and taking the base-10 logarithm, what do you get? -0.03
